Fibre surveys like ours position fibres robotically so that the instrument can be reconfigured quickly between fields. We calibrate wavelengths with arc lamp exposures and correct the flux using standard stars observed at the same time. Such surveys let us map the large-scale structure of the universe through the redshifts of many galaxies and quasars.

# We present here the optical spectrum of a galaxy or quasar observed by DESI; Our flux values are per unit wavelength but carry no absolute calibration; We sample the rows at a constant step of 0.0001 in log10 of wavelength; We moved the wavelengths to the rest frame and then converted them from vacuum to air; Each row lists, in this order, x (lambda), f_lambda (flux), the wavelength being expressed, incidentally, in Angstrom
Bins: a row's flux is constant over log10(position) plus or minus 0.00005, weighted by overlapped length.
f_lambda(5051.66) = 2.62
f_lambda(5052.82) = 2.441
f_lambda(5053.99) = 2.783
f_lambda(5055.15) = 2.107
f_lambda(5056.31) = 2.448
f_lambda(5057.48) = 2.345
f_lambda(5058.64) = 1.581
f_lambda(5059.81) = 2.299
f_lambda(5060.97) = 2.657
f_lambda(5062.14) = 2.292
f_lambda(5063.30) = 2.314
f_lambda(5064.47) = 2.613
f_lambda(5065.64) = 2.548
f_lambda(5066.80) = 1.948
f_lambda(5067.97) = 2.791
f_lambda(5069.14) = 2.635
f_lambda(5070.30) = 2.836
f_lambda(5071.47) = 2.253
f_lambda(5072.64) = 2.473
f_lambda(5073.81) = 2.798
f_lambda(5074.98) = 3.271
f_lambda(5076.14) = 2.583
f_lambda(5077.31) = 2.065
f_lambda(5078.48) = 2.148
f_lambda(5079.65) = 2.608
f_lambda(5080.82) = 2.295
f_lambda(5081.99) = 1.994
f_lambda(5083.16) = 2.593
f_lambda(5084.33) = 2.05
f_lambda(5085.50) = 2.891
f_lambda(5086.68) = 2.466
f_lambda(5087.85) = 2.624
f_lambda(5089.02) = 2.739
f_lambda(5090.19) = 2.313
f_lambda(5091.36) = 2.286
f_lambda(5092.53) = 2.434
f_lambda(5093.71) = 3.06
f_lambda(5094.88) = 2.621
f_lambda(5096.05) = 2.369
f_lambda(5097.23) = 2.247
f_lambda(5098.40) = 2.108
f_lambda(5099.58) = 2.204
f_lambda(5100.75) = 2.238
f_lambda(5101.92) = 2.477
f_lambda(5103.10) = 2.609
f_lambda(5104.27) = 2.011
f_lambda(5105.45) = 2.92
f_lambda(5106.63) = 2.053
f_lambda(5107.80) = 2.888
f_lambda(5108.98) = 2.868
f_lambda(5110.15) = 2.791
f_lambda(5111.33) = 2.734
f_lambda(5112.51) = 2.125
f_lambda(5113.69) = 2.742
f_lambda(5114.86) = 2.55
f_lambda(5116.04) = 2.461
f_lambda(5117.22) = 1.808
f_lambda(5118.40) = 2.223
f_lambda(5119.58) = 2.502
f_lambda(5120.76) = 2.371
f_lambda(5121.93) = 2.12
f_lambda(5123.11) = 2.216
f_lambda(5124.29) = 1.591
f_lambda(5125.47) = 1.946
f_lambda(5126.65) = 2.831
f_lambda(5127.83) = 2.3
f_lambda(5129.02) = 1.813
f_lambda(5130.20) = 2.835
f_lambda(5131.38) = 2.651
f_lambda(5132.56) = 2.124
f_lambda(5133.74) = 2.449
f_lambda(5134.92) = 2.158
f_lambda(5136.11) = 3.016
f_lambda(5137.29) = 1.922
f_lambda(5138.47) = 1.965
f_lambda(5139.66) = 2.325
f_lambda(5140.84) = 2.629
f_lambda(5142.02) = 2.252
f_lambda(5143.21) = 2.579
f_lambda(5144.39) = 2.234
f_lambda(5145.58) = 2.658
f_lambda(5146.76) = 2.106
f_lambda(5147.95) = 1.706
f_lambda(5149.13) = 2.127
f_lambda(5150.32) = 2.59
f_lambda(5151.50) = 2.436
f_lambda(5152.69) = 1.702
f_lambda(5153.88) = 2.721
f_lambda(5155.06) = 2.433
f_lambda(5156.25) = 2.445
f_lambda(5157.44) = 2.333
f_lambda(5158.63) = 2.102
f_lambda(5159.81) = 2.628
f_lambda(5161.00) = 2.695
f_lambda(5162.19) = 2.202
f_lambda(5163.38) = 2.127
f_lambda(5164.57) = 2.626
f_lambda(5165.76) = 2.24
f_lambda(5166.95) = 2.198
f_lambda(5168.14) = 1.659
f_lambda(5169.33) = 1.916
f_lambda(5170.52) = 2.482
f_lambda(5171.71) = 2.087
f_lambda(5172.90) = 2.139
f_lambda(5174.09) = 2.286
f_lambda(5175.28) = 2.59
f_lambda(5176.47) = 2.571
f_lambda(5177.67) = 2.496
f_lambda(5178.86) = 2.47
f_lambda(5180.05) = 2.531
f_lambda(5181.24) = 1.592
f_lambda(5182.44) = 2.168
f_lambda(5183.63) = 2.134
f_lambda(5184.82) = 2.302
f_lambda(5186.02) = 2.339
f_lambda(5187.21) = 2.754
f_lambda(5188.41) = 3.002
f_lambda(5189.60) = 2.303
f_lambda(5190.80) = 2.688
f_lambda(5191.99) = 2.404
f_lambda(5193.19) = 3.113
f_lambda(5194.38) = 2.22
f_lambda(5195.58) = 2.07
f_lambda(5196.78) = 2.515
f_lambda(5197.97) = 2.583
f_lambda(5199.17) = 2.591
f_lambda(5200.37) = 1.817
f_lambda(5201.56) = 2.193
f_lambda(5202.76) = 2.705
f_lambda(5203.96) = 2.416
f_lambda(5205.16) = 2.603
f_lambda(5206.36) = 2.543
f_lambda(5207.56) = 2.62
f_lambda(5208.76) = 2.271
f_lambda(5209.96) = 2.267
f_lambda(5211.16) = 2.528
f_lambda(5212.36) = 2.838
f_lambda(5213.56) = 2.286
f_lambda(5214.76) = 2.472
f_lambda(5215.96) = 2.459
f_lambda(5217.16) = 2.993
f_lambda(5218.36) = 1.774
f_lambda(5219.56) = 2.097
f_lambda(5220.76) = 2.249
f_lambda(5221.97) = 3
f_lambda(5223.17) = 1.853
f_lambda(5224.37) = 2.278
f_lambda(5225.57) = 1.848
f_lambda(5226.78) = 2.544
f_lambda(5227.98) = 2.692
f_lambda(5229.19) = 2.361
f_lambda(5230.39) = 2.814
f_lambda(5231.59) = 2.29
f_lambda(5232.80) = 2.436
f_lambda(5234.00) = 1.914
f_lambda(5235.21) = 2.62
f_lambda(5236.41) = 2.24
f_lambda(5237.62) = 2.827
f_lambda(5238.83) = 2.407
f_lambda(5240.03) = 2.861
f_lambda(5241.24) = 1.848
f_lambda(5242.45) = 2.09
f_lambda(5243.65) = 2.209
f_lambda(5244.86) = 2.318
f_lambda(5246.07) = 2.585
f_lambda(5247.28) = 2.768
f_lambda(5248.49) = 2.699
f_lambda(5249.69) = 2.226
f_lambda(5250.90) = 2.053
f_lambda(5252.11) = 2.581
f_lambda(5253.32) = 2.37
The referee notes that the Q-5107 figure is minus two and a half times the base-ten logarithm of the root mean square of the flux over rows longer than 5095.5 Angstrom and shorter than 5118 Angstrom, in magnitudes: -0.97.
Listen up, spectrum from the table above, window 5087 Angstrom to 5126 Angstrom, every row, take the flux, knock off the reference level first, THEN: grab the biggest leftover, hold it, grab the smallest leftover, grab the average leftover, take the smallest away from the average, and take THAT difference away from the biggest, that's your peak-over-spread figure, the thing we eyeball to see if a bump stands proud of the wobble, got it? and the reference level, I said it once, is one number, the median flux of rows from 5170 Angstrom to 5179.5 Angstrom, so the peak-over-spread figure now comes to -0.23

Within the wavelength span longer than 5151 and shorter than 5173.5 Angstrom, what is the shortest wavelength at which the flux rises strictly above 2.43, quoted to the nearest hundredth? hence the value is 5151.50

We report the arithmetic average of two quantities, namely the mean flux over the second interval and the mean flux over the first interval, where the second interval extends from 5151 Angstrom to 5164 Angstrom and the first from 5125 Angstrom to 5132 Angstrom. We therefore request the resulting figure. 2.37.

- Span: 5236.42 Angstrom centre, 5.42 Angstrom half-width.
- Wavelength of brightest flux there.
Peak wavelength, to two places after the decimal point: 5240.03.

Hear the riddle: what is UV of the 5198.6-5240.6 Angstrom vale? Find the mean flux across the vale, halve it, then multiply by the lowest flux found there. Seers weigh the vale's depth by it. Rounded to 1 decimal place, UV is 2.1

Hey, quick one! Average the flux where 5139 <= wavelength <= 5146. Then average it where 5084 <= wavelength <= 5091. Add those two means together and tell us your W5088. 4.96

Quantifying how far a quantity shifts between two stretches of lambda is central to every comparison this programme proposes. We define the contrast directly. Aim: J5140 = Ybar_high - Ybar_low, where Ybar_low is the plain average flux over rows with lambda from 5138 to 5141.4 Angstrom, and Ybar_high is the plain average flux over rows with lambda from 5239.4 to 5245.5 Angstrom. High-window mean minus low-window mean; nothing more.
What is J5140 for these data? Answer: -0.04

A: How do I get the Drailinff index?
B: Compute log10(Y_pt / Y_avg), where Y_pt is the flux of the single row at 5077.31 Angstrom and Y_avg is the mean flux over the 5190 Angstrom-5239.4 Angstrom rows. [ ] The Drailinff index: -0.070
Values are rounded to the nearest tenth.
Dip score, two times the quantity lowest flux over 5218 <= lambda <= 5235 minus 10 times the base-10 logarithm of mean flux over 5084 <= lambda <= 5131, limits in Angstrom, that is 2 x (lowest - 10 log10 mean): -4.1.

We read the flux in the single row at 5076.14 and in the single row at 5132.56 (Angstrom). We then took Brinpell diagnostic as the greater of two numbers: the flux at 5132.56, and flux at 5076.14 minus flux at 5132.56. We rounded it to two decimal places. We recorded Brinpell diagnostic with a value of 2.12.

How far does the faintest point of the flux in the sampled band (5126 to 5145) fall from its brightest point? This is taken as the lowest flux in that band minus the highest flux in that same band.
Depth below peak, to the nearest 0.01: -1.20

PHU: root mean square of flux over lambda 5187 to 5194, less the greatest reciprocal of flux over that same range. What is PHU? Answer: 2.29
